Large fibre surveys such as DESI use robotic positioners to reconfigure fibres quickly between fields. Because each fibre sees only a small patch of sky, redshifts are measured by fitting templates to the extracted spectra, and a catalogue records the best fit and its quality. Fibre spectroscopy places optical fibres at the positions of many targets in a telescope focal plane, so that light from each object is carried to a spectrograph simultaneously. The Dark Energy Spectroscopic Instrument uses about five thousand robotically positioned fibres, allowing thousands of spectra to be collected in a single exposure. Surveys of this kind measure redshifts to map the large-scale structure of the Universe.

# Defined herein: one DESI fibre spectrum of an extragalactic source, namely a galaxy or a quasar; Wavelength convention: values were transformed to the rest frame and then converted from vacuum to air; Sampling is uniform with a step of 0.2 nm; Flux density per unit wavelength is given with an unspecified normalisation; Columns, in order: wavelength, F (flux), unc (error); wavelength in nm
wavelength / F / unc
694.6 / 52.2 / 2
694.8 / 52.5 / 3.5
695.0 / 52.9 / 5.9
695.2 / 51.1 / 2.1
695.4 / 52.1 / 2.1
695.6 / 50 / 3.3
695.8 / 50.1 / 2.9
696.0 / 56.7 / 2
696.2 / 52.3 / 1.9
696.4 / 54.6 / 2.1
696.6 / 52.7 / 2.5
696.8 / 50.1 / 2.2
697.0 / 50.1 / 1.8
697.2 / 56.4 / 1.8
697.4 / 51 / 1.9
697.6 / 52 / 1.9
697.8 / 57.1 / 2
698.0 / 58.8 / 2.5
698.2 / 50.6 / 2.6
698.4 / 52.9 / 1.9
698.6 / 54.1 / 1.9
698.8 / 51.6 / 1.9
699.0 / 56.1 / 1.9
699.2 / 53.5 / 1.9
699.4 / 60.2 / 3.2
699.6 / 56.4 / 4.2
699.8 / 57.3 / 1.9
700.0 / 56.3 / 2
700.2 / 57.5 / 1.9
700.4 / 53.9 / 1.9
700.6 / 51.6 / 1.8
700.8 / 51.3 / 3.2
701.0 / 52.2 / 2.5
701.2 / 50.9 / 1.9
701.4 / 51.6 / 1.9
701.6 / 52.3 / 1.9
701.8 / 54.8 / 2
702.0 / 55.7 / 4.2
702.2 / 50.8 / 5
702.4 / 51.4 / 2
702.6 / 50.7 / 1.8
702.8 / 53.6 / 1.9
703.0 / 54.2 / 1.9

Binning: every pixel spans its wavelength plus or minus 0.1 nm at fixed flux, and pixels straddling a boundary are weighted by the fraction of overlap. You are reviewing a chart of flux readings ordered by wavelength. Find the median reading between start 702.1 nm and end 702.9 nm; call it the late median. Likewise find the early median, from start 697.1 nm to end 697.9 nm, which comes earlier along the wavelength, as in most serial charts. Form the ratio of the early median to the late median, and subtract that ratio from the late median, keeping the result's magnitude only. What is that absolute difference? 50.0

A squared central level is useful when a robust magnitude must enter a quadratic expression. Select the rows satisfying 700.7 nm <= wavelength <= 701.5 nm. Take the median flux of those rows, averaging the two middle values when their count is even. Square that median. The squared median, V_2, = 2647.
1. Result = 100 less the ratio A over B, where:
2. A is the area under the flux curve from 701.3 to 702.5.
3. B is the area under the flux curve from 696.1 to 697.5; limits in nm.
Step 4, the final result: 99.1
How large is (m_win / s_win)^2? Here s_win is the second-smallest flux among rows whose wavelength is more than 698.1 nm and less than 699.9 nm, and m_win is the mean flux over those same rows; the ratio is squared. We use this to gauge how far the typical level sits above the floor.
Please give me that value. 1.13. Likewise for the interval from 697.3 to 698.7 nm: 1.11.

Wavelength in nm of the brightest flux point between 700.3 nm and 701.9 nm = 701.8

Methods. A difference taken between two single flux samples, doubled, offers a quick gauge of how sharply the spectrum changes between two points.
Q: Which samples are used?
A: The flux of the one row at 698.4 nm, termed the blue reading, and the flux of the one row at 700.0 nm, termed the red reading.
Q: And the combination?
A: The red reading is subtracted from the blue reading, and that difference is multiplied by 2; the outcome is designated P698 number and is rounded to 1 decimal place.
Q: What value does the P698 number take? -6.8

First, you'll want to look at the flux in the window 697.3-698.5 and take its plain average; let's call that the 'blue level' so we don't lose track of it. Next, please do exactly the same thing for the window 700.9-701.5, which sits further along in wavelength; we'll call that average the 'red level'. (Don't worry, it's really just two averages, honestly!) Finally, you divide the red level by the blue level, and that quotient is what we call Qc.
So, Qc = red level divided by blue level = 0.96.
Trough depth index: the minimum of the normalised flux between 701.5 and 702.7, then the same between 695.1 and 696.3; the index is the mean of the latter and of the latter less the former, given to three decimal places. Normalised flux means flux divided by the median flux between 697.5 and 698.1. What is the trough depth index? 0.432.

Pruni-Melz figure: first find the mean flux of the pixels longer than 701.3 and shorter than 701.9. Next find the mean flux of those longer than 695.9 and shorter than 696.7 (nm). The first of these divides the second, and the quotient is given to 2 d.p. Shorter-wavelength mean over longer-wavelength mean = 1.02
